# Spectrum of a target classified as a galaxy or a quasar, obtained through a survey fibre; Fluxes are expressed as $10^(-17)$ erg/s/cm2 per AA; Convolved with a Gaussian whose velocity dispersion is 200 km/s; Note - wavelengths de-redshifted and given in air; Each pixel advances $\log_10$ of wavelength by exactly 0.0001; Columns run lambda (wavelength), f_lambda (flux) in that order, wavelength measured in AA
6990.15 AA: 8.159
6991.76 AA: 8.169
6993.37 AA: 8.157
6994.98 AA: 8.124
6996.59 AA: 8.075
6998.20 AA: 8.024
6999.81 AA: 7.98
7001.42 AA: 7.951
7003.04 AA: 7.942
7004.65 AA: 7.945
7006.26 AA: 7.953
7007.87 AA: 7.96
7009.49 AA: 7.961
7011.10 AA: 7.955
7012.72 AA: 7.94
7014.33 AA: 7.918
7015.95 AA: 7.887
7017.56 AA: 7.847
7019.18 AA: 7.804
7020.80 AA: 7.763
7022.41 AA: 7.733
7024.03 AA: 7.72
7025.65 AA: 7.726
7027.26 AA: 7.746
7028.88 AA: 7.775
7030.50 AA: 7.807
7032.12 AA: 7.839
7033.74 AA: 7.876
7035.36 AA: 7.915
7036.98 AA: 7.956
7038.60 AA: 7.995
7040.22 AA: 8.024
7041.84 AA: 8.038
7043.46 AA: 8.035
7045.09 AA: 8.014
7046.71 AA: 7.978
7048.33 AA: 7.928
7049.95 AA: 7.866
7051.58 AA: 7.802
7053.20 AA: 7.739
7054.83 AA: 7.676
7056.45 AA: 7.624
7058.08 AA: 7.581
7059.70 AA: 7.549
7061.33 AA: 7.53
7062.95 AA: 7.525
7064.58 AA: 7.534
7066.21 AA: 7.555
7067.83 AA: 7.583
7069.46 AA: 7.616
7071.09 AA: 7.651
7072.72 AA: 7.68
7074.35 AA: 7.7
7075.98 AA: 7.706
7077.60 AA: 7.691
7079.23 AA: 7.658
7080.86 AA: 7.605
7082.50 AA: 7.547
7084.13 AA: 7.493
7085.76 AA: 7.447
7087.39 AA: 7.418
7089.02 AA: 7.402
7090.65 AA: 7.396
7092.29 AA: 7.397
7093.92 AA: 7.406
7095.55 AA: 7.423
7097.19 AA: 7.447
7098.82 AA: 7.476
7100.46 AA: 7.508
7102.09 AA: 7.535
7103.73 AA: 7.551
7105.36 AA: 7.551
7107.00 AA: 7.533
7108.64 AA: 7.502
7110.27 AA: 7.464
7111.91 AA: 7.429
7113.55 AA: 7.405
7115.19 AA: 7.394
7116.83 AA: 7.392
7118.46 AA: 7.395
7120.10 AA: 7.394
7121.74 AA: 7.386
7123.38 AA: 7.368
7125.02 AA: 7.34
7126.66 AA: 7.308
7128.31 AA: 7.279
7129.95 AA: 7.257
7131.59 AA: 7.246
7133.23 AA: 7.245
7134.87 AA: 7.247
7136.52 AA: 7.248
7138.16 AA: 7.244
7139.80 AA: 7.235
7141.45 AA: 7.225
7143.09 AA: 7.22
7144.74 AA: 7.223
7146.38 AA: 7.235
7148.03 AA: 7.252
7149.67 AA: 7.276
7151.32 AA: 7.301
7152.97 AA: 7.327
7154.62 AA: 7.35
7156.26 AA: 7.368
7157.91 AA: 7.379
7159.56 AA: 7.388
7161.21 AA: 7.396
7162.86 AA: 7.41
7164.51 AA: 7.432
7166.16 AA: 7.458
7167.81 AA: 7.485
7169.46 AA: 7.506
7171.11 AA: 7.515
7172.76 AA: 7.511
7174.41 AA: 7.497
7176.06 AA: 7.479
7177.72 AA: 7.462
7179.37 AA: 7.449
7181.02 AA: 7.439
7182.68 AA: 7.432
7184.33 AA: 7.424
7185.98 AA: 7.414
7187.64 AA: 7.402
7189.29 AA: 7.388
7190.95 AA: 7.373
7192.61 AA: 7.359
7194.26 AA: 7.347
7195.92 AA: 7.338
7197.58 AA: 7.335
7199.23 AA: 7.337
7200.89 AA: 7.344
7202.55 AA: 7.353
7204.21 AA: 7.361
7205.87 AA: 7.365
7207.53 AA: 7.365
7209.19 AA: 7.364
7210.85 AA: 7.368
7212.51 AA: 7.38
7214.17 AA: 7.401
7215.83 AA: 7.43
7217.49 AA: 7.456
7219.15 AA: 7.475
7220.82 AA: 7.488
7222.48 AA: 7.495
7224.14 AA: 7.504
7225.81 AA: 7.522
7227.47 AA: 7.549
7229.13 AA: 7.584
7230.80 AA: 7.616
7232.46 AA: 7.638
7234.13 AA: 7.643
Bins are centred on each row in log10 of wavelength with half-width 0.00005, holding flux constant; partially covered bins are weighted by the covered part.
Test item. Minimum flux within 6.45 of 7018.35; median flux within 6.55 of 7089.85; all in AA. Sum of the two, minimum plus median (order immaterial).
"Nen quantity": 15.13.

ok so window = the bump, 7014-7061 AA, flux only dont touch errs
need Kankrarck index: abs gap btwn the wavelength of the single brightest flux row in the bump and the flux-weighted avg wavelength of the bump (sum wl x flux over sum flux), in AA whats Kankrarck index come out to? 4.9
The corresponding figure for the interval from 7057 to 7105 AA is 4.8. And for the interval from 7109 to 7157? 22.9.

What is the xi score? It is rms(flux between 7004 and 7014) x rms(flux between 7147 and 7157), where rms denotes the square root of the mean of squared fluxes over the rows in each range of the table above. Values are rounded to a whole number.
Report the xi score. 58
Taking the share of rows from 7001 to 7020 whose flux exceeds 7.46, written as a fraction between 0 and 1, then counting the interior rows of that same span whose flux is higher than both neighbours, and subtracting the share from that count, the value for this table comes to 0.0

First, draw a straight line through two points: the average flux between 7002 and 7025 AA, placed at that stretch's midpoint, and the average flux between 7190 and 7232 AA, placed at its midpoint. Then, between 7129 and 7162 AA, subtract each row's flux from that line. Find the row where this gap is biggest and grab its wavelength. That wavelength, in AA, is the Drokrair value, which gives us 7131.59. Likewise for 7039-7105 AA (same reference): 7090.65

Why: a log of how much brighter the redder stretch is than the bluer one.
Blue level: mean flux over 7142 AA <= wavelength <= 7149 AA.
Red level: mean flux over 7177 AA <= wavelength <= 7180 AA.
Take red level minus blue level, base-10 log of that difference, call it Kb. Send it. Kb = -0.65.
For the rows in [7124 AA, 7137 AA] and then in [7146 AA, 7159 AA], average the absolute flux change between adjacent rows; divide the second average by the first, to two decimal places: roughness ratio 1.47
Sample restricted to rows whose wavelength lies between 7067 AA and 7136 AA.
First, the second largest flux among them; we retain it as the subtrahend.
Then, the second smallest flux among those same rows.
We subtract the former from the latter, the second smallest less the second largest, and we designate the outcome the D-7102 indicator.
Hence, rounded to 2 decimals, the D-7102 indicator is -0.45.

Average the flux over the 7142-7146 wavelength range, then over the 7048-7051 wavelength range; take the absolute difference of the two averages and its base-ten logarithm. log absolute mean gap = -0.2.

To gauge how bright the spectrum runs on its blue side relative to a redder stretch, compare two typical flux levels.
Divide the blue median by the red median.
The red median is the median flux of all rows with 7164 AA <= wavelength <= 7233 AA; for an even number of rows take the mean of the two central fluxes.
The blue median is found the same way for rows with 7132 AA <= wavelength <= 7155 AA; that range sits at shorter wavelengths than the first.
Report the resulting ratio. 0.97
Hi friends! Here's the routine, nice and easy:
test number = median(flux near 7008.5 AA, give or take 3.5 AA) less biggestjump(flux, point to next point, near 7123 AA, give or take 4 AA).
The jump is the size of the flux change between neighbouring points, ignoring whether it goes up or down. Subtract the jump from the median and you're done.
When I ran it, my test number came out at 7.93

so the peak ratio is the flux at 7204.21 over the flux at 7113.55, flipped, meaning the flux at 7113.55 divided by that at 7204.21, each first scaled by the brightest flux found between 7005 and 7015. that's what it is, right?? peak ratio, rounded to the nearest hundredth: 1.01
